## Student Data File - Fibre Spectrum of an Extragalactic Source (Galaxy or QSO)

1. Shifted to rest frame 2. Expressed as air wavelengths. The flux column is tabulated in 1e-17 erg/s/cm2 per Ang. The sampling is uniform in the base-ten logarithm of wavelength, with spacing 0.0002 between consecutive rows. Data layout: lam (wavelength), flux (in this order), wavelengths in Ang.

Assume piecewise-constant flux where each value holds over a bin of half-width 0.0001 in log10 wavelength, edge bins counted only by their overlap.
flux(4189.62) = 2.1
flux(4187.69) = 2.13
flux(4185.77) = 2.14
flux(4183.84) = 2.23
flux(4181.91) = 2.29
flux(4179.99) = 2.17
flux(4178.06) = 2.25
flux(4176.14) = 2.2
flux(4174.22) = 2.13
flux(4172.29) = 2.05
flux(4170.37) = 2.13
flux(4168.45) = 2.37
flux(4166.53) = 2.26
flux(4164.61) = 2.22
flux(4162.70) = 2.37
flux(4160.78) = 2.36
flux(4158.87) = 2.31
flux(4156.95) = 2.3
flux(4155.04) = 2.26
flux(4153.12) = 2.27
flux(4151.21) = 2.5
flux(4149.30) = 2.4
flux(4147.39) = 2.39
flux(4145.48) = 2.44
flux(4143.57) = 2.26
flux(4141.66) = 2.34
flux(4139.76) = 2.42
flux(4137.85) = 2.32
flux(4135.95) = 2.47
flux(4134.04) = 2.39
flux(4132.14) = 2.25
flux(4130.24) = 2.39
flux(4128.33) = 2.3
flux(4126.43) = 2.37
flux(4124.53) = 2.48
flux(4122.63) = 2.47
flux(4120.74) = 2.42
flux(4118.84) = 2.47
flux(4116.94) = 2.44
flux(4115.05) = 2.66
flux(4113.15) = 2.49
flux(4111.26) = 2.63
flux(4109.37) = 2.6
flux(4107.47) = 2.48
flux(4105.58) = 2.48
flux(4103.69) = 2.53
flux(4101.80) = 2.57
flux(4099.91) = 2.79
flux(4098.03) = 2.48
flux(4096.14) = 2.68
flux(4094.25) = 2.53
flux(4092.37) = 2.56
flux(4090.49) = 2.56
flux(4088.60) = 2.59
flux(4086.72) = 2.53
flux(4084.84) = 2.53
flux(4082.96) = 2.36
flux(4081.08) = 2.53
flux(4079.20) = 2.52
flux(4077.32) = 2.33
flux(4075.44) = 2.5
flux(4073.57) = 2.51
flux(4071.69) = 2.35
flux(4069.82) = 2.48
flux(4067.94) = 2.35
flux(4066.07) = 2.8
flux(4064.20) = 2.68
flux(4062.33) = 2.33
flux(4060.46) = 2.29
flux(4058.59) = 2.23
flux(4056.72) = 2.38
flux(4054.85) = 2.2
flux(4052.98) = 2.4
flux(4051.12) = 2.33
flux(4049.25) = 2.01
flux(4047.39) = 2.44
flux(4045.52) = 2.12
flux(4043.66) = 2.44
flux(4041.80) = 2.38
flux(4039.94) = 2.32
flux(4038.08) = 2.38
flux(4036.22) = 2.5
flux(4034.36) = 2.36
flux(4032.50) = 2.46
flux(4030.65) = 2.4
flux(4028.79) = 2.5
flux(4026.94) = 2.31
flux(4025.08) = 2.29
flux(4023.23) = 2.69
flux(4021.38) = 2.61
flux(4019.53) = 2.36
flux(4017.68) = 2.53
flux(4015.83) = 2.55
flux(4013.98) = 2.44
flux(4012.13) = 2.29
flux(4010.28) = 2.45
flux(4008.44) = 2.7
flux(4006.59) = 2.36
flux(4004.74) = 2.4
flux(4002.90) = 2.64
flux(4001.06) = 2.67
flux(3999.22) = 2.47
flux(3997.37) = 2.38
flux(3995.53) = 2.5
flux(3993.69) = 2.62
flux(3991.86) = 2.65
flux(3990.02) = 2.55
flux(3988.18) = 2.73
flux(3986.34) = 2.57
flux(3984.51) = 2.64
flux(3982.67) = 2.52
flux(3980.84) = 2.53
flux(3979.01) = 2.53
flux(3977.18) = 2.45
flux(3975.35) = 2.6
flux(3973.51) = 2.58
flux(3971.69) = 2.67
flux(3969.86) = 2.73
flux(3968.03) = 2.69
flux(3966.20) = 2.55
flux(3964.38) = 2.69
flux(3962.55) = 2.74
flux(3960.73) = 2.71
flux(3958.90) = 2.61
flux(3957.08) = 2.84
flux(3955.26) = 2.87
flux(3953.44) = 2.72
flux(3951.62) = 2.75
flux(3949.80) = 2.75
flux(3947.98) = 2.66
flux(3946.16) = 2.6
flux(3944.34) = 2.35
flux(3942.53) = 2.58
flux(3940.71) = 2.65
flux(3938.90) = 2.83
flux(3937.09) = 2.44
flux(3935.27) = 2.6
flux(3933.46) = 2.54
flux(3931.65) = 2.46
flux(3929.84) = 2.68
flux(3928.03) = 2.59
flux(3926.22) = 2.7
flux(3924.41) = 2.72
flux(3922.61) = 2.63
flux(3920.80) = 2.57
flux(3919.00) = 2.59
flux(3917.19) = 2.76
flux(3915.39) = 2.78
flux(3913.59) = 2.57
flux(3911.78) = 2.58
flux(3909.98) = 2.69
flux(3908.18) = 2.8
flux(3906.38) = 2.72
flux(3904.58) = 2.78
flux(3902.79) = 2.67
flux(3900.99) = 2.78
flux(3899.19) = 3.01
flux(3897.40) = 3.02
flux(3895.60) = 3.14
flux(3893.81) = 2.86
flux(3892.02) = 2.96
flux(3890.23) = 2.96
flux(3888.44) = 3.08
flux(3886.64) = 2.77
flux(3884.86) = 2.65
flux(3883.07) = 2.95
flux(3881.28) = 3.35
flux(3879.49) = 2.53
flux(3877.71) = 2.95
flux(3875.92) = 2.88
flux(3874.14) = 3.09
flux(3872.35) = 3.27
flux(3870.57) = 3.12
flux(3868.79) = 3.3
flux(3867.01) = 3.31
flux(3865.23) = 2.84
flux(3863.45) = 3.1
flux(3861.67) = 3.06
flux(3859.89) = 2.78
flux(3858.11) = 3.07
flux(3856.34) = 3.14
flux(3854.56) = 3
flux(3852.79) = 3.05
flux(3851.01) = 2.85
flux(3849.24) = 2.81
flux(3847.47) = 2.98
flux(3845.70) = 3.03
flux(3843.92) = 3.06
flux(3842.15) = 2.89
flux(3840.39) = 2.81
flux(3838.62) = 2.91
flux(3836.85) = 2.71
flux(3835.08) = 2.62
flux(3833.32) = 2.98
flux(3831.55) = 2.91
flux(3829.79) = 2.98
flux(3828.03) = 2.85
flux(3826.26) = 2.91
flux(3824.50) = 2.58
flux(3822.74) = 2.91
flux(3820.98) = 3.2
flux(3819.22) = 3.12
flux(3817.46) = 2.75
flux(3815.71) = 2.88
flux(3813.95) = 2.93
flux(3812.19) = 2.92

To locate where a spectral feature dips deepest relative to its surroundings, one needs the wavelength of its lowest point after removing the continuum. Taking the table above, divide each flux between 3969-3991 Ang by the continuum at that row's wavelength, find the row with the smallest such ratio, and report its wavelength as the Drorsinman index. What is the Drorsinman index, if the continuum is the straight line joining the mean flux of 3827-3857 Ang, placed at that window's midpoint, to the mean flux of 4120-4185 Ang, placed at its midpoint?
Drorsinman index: 3977.18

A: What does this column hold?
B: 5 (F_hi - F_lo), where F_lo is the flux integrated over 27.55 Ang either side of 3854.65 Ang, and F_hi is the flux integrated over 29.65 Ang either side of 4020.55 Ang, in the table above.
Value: -95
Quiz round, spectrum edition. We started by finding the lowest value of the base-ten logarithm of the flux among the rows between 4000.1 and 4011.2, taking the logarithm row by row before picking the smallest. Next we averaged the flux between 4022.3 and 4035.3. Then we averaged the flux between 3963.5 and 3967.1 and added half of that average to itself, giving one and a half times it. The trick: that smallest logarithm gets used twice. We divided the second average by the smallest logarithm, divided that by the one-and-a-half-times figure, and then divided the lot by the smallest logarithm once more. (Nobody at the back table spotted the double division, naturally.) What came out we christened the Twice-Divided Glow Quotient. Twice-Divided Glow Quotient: 4.4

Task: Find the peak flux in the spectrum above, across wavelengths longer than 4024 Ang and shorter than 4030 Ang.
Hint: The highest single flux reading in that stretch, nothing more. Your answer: 2.5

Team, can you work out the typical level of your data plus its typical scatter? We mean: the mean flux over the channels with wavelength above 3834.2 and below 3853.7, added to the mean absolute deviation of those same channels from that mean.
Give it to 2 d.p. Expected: 3.00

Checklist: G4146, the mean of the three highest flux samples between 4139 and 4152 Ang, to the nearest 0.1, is 2.5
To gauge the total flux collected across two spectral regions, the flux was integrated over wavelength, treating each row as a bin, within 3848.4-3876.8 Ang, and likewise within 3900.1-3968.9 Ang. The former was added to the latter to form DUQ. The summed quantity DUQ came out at 270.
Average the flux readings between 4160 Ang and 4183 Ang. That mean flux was 2.23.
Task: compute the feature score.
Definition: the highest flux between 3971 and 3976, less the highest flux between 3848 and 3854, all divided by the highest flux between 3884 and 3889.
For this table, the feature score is -0.123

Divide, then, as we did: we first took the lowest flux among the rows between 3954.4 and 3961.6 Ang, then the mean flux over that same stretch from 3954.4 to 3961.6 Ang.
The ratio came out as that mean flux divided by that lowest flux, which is 1.06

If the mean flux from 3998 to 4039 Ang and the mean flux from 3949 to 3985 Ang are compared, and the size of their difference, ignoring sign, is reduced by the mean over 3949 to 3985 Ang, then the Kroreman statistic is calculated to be -2.47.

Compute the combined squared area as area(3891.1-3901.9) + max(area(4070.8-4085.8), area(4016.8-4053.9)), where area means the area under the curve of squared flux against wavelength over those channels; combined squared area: 308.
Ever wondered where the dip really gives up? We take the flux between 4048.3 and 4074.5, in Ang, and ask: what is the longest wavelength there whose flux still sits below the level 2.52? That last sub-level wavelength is 4073.57 Ang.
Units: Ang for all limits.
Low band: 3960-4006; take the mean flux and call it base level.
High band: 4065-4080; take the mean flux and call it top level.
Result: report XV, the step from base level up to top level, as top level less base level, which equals -0.1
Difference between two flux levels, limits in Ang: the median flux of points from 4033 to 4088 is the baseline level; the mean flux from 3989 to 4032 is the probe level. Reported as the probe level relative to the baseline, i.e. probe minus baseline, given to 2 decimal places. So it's 0.11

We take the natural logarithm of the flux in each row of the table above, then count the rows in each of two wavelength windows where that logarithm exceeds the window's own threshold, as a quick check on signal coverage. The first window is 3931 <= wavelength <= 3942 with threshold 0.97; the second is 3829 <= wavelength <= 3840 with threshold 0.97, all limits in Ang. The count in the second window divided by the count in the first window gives 2.5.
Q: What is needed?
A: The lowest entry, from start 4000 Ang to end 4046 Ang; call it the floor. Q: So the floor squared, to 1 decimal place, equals 4.5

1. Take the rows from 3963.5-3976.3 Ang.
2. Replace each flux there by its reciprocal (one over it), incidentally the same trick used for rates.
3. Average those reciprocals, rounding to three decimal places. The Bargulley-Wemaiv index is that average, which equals 0.378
